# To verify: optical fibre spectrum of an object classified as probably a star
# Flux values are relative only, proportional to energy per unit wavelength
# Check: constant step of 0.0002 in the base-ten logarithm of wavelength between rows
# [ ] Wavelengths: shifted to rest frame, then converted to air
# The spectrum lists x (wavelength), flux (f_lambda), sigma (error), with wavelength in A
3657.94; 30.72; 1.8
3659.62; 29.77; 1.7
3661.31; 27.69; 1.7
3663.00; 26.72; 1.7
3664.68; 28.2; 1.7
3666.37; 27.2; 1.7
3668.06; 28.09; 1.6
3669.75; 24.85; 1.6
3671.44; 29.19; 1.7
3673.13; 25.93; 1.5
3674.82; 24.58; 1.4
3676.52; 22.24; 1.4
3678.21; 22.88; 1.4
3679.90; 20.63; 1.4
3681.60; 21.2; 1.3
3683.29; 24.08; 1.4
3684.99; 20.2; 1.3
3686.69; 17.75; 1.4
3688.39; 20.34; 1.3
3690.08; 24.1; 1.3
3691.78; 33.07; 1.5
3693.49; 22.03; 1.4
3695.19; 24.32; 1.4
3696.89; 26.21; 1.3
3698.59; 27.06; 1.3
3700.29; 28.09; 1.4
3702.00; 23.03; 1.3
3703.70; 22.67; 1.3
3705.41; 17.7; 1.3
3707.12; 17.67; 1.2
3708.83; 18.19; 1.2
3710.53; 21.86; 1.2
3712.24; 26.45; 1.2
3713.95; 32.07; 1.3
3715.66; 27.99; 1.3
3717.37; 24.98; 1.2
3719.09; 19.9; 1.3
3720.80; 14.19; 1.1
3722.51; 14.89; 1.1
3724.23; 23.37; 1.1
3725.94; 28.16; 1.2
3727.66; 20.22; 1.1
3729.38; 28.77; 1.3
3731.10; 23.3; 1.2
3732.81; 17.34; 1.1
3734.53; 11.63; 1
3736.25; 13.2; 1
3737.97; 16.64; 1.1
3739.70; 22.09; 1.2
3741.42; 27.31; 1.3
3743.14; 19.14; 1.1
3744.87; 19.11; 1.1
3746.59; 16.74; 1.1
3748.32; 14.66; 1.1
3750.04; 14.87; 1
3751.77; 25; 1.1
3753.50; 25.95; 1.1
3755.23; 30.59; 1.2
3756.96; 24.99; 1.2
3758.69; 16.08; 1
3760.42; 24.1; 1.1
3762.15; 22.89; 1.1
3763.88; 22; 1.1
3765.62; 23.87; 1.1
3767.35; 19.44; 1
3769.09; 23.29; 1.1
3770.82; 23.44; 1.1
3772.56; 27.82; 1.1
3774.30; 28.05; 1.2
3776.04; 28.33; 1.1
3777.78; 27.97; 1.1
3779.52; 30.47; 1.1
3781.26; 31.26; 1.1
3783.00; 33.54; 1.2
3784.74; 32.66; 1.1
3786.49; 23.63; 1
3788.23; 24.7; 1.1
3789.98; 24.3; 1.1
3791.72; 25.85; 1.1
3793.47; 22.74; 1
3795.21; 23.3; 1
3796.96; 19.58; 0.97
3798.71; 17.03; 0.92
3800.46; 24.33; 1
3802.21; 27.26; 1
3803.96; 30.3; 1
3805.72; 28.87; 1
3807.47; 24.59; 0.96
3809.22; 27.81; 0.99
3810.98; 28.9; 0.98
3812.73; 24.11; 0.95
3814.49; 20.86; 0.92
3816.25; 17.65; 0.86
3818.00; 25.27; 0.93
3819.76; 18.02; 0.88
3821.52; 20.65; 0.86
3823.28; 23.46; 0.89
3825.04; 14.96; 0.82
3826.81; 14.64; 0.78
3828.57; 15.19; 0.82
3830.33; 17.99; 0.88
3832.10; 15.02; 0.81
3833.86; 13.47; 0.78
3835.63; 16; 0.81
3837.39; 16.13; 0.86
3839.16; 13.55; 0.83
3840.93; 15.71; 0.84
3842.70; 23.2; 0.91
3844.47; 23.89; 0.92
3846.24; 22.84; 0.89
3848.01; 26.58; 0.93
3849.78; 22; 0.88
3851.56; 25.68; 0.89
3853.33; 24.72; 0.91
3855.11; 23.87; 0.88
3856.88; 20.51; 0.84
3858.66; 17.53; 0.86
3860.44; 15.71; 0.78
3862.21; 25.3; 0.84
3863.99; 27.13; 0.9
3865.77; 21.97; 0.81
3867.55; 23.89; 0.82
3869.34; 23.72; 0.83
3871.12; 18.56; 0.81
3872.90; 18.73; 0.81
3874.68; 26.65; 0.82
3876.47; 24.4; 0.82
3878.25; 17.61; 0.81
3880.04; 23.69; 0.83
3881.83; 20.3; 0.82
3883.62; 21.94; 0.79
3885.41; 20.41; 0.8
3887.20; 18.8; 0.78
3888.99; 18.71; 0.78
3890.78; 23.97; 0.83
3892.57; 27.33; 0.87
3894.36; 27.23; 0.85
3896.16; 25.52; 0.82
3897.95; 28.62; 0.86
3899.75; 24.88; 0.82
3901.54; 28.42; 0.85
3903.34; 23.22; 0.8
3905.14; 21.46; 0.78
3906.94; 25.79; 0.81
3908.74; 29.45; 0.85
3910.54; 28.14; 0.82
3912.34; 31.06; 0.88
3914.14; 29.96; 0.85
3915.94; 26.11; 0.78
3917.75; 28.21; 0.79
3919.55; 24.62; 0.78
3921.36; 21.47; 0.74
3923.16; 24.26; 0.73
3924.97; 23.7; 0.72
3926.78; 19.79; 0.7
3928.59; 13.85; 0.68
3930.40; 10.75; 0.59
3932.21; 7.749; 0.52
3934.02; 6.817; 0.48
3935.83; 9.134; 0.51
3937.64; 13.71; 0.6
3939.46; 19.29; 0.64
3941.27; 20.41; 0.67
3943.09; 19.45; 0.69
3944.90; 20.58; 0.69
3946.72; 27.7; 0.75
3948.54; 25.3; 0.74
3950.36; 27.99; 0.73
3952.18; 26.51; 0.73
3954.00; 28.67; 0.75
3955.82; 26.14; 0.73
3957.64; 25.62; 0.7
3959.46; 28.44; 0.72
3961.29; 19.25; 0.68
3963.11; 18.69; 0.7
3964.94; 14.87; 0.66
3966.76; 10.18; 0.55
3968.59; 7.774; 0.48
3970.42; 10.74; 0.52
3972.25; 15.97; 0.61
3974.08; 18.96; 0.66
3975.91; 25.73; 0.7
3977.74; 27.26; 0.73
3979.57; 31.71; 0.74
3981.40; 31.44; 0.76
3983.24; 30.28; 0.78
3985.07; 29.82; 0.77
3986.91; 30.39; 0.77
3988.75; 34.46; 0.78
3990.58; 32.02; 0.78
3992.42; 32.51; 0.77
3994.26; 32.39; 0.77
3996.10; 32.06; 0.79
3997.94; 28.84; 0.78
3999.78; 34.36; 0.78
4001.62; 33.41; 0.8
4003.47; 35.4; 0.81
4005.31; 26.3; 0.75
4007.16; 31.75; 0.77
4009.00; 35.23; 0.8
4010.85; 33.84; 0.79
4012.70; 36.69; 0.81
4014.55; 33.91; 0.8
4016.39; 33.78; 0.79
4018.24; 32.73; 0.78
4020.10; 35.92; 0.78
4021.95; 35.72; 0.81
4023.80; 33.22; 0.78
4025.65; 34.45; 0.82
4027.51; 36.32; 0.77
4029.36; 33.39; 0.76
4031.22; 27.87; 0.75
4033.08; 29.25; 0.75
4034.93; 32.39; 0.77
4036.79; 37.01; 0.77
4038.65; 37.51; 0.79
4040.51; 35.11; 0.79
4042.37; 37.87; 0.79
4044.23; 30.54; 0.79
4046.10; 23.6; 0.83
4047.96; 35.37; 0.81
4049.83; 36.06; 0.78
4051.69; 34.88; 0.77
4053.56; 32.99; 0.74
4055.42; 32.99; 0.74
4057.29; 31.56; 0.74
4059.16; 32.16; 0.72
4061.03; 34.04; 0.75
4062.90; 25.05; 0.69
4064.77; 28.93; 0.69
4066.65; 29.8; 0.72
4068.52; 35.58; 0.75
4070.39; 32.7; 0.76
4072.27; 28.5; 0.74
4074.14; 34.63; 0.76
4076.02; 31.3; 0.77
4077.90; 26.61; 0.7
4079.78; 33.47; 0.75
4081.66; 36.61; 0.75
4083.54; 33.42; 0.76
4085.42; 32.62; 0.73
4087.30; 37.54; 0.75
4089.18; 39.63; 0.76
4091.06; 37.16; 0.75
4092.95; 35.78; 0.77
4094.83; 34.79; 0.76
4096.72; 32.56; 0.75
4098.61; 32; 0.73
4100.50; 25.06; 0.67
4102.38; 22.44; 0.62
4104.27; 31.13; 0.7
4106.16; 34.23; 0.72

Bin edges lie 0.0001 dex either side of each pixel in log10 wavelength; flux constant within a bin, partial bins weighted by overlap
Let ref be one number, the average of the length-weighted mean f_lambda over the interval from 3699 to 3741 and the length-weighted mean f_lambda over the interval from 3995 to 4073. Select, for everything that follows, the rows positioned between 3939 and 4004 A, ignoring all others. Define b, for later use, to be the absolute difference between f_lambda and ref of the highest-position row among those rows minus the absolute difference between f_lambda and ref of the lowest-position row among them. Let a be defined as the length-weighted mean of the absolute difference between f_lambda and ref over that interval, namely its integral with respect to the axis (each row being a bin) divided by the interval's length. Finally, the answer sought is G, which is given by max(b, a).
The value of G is 5.8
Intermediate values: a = 5.8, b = 0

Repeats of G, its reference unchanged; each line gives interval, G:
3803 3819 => 3.4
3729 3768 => 6.8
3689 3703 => 3.0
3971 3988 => 4.6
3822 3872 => 7.1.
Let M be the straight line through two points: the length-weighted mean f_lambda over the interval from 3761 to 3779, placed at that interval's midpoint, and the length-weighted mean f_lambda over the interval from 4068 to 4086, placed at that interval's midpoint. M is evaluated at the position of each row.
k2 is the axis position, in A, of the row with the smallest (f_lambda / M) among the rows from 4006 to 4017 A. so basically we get 4007.16 A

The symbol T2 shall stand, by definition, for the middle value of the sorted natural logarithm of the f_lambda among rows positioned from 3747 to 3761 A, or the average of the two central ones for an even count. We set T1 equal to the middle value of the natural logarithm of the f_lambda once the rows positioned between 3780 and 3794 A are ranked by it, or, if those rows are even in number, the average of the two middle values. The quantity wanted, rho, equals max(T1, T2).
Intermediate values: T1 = 3.23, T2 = 3.20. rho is 3.23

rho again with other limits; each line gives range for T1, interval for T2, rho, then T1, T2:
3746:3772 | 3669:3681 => 3.20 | 3.15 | 3.20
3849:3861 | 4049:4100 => 3.50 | 3.09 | 3.50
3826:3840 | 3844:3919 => 3.18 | 2.72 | 3.18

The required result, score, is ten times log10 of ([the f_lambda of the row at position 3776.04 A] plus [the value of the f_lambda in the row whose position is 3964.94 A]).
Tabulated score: 16.4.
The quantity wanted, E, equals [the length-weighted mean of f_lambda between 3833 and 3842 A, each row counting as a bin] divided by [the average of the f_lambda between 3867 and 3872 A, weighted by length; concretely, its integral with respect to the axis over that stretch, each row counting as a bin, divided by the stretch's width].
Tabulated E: 0.69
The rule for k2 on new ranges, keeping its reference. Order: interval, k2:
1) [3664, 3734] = 3720.80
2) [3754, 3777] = 3758.69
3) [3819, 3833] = 3826.81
